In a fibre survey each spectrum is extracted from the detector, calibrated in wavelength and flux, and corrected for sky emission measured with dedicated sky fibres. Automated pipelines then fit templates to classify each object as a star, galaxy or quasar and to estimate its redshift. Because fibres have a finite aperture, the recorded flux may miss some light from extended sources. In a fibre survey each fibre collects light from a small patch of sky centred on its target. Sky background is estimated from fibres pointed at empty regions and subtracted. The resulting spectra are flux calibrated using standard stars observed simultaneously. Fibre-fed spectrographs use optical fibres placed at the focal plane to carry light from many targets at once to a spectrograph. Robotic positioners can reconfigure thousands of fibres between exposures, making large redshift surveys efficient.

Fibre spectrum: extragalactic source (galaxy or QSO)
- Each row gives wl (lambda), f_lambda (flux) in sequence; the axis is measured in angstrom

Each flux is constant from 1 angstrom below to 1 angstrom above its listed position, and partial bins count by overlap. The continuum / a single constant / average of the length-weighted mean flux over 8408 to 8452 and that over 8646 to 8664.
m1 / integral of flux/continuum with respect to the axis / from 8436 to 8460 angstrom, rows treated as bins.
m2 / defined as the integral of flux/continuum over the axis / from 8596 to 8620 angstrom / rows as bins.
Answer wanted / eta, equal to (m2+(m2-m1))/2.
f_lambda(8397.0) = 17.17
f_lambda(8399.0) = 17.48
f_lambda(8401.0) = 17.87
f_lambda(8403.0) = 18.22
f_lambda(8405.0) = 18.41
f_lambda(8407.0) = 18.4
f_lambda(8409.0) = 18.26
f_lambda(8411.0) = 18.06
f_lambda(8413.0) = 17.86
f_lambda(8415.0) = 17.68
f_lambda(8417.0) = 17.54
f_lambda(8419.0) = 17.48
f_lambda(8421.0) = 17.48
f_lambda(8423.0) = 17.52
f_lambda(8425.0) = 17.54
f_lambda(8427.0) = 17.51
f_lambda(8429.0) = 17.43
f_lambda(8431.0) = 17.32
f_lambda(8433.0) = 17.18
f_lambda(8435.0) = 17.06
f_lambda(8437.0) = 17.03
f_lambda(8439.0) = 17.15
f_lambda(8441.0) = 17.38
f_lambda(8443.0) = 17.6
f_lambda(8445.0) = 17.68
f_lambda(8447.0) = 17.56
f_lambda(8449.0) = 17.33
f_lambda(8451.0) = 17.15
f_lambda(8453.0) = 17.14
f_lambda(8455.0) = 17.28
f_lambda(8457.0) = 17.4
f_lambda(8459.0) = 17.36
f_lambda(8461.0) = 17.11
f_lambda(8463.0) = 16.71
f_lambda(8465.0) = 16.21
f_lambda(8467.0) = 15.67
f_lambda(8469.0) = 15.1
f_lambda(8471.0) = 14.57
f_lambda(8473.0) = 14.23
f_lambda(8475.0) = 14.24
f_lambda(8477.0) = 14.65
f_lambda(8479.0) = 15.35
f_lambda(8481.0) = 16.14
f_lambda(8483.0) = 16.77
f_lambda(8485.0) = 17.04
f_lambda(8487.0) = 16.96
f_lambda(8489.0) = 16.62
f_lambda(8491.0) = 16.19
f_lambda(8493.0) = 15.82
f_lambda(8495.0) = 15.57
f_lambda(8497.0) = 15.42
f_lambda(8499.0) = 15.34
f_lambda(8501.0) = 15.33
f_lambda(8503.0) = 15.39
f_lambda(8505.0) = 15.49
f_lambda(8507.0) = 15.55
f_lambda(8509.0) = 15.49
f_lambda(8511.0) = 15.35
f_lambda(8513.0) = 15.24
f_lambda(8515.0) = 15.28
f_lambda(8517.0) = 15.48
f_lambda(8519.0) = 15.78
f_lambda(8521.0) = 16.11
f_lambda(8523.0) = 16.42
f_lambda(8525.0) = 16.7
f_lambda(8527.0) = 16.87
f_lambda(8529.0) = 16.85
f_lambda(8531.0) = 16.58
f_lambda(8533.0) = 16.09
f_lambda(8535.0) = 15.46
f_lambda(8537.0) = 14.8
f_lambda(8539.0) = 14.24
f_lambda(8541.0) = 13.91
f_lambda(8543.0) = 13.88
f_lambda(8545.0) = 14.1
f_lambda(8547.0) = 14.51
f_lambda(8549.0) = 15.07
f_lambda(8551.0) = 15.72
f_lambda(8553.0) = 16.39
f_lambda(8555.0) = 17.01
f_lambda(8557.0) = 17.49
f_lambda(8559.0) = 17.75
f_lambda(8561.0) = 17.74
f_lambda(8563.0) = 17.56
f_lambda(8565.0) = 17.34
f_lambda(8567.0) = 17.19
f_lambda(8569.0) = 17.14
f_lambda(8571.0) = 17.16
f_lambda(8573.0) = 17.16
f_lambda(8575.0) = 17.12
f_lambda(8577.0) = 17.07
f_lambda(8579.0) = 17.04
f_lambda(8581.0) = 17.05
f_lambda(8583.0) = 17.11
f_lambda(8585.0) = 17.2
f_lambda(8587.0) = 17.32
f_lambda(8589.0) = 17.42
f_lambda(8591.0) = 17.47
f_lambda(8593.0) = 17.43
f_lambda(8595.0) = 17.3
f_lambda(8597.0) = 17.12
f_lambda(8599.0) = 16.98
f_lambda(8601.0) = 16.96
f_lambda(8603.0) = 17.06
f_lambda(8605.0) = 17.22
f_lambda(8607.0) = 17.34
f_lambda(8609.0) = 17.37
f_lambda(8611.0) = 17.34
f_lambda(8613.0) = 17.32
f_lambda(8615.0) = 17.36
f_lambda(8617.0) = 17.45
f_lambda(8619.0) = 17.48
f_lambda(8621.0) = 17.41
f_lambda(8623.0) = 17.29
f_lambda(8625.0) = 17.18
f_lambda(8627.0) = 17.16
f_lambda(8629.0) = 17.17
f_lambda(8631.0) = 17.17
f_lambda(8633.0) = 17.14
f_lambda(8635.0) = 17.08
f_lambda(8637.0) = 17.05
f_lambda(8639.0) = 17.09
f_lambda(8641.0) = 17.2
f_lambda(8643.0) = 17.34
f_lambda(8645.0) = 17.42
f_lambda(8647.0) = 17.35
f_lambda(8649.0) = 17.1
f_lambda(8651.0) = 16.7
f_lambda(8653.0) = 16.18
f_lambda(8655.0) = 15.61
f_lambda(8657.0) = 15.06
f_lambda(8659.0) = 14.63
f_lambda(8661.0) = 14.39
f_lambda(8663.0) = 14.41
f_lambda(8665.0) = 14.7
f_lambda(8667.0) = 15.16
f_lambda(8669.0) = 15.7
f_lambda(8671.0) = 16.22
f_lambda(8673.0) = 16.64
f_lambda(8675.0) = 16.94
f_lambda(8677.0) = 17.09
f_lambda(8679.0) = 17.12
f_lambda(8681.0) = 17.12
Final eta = 12.4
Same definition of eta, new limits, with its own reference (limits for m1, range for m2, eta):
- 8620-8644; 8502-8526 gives 10.3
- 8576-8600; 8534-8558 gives 9.6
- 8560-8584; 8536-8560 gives 9.8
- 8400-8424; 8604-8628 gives 12.1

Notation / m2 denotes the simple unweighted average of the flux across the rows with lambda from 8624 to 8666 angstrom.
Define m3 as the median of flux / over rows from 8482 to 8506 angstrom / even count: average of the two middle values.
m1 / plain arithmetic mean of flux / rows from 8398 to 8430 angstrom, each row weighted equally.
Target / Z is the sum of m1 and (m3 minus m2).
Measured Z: 17.1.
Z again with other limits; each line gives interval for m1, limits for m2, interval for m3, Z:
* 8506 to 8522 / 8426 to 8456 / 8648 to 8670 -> 13.4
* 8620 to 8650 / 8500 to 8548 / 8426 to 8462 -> 19.1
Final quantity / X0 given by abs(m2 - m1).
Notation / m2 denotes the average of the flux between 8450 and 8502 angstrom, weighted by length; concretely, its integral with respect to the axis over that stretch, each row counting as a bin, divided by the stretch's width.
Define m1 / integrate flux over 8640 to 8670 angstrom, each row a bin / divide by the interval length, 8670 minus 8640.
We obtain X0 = 0.1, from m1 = 15.9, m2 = 16.1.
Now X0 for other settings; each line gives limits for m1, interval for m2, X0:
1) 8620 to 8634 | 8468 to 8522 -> 1.6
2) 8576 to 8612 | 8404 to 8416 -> 0.9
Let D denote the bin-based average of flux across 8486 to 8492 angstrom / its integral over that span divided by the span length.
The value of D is 16.6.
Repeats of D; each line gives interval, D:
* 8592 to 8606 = 17.2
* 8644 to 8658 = 16.5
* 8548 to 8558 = 16.3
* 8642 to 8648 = 17.4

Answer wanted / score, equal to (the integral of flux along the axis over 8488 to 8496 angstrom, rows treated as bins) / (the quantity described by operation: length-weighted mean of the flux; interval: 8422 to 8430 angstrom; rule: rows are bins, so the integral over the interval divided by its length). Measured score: 7.3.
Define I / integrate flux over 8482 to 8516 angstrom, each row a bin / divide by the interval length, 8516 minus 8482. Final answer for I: 15.8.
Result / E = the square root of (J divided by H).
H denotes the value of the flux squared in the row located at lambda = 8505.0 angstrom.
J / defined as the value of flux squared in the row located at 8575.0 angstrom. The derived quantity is 1.11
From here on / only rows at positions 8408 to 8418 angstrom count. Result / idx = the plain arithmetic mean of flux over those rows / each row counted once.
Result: 17.9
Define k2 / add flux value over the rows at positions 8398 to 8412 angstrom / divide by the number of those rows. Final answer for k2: 18.1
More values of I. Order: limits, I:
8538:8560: 15.5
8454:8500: 16.0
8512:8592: 16.3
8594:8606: 17.1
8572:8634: 17.2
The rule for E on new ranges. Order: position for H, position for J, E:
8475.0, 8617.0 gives 1.23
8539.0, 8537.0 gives 1.04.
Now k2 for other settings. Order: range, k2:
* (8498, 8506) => 15.4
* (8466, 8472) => 15.1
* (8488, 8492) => 16.4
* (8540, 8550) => 14.3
